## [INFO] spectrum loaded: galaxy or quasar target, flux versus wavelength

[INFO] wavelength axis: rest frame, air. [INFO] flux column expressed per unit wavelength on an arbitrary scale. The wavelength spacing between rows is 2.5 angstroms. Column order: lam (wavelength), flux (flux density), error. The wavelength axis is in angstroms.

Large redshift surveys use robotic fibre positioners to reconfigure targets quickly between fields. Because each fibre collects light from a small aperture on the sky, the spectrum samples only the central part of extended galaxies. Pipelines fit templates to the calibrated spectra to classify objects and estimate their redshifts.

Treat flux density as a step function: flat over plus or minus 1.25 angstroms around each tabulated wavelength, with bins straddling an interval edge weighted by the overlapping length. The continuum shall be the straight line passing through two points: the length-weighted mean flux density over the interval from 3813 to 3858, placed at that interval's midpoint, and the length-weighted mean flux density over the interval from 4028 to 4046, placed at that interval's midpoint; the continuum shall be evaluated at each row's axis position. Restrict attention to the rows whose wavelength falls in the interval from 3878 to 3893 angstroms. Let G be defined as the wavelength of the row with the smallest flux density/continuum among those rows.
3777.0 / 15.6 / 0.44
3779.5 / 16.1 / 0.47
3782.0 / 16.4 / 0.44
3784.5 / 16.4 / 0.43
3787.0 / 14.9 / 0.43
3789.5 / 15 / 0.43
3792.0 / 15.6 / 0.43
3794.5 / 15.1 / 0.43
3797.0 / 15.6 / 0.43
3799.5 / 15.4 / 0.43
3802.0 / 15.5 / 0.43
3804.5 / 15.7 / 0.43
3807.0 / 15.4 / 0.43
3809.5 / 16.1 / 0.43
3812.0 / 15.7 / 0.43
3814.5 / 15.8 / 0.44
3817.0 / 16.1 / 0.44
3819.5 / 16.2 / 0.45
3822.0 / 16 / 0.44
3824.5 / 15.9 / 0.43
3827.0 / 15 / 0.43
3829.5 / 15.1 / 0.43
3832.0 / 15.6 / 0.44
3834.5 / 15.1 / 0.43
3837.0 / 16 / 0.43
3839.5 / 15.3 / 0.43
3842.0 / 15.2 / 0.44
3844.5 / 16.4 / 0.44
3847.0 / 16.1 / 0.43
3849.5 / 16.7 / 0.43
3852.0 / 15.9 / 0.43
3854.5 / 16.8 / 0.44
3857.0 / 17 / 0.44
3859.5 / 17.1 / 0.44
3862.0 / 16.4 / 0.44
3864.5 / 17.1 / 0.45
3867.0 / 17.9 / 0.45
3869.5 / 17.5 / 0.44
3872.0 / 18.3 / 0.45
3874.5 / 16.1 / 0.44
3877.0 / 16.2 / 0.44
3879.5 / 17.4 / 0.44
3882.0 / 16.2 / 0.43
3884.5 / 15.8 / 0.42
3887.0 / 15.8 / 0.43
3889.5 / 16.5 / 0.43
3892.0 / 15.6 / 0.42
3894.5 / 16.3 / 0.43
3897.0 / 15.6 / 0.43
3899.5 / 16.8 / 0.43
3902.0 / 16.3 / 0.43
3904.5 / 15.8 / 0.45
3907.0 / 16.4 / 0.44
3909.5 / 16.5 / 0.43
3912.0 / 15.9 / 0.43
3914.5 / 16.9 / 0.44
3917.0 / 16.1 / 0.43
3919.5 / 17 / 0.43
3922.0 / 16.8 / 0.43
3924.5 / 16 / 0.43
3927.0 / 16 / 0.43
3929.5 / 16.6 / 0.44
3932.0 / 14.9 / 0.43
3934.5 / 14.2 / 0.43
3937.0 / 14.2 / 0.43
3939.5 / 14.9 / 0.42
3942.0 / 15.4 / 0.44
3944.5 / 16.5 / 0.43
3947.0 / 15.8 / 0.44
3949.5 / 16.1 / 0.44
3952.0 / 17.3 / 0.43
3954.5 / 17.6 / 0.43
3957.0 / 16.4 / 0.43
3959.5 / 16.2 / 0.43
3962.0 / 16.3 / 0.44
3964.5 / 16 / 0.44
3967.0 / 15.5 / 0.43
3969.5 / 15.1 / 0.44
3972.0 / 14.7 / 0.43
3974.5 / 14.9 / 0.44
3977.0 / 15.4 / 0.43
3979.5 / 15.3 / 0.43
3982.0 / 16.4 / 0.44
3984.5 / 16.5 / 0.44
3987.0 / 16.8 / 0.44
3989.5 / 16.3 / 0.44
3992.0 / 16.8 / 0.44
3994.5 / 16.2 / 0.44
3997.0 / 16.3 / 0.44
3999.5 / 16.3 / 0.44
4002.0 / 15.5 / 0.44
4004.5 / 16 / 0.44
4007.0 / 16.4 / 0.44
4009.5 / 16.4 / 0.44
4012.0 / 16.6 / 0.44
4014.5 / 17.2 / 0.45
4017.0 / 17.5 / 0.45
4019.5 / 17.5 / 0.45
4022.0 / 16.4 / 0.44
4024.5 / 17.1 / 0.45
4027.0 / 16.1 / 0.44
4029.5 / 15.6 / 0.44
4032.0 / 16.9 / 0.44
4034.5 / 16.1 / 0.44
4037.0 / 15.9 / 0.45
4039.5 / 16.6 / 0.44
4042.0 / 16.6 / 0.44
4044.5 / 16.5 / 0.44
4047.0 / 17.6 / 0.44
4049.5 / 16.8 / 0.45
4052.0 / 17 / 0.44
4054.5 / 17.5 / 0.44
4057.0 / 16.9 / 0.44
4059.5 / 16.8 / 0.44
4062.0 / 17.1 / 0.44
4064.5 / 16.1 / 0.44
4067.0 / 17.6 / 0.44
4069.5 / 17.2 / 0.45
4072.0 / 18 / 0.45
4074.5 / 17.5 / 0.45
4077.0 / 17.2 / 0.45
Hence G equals 3892.0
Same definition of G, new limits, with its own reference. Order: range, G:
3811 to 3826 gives 3812.0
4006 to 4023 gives 4022.0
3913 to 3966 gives 3937.0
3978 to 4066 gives 3979.5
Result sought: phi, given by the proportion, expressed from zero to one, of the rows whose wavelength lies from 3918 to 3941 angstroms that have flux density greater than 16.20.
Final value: 0.3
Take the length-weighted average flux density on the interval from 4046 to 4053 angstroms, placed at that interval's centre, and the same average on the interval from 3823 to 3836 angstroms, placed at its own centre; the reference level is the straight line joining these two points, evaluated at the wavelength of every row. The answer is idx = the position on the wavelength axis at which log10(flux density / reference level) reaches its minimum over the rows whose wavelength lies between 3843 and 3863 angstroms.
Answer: 3852.0 angstroms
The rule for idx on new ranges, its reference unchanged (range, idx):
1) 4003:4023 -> 4004.5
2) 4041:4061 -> 4044.5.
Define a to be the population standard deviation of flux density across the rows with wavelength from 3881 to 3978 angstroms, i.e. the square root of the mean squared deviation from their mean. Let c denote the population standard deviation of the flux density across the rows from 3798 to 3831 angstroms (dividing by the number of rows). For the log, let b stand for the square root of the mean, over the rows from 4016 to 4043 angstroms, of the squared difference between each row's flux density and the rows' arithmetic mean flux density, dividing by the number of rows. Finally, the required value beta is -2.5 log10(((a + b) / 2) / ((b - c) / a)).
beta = -0.89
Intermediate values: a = 0.77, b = 0.6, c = 0.37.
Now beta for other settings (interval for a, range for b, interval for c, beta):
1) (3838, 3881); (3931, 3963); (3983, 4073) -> -0.58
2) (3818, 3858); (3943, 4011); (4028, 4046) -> -0.55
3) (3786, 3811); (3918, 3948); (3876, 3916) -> 0.78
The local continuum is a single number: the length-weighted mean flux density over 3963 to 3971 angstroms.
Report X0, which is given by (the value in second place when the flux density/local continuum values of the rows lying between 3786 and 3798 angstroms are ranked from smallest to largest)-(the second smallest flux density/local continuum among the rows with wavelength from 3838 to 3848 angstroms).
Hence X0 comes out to -0.019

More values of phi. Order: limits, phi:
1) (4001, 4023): 0.8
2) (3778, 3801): 0.2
